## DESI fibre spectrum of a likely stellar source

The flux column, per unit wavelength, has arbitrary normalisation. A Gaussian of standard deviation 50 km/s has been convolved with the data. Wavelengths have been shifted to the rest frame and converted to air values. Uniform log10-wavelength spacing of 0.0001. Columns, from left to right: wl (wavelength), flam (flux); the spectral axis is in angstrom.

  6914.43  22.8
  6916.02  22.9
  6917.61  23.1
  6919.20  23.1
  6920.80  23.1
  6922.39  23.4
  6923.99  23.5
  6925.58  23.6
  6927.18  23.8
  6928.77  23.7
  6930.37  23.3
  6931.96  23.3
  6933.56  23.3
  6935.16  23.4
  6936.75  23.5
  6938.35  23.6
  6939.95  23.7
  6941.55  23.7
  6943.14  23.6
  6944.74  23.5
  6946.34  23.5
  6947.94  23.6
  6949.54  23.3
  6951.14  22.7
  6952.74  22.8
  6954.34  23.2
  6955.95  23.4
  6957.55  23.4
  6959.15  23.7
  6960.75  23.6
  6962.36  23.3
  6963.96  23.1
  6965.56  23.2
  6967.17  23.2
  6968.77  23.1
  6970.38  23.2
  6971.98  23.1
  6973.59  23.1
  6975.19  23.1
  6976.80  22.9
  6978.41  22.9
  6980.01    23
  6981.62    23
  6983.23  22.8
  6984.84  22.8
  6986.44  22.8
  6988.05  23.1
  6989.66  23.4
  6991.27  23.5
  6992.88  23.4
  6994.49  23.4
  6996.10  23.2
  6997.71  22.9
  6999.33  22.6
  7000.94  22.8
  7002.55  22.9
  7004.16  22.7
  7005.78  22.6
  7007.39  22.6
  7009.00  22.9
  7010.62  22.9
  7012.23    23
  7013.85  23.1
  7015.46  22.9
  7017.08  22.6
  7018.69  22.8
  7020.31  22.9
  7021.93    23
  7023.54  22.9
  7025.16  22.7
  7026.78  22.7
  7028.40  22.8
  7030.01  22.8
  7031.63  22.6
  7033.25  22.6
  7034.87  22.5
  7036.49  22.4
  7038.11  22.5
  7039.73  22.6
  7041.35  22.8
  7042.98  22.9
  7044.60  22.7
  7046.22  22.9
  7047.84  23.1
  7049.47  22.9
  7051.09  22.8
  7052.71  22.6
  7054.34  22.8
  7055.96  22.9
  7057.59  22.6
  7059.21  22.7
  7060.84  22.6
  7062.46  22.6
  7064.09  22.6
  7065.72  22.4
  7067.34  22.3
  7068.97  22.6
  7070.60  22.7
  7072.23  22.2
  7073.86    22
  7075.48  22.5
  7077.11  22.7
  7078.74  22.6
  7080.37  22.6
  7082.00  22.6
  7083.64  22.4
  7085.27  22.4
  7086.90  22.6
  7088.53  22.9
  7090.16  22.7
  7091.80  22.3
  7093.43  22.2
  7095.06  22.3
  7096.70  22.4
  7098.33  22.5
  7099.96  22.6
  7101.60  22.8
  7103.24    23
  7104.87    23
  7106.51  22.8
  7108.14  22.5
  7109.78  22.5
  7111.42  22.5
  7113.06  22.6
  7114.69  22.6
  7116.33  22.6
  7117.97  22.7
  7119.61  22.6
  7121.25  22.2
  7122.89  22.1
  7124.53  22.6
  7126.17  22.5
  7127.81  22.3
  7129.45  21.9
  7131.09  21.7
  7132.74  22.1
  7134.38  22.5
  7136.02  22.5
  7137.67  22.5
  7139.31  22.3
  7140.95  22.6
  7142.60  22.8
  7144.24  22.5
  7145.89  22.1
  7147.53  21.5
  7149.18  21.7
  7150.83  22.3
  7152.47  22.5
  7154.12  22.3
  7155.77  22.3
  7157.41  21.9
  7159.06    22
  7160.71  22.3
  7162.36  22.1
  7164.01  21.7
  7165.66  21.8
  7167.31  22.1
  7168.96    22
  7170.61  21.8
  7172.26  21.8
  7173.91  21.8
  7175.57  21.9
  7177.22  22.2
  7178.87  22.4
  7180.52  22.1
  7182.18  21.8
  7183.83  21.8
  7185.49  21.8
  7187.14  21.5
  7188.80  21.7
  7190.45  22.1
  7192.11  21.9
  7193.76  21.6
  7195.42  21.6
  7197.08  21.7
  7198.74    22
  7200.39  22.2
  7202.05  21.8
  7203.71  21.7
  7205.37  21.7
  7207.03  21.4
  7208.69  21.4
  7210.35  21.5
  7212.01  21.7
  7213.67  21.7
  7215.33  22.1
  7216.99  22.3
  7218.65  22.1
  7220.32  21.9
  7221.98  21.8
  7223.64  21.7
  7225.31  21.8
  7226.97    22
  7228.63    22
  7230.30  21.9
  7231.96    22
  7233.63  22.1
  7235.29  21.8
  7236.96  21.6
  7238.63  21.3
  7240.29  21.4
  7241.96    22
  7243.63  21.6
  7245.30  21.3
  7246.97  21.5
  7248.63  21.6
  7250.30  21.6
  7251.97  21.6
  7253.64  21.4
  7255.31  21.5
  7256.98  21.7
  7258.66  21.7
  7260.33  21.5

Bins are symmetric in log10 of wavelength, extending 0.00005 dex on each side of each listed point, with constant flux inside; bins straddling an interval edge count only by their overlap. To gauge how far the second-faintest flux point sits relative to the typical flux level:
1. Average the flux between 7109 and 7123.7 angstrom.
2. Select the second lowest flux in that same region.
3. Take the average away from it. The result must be -0.29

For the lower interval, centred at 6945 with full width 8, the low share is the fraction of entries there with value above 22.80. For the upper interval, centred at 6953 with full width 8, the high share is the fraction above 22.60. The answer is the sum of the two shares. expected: 2.0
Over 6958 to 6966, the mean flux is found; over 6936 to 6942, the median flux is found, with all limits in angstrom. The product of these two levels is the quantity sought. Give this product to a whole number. 553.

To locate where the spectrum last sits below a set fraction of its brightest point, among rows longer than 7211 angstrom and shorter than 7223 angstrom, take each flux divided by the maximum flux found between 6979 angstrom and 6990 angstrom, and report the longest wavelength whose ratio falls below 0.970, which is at 7221.98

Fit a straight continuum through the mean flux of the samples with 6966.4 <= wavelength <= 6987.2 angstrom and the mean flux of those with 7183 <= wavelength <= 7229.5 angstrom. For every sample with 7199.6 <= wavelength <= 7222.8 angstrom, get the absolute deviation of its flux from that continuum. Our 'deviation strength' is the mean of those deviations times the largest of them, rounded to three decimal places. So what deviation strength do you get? 0.132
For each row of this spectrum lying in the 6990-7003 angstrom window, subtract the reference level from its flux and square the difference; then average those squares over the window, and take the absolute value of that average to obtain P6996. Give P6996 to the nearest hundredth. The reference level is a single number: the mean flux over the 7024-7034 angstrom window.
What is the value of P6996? 0.25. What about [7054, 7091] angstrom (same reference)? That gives 0.06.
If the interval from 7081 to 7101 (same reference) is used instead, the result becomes 0.08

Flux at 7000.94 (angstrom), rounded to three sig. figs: 22.8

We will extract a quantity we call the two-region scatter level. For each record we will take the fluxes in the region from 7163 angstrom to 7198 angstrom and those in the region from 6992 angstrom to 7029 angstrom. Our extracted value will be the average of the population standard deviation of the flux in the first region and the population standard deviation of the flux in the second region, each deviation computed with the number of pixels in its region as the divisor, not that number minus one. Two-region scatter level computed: 0.219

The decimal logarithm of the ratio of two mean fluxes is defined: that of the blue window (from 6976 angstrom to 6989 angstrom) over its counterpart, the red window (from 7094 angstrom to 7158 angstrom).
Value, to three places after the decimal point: 0.010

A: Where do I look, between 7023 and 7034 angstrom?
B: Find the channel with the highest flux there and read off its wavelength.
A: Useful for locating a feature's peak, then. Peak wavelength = 7023.54 angstrom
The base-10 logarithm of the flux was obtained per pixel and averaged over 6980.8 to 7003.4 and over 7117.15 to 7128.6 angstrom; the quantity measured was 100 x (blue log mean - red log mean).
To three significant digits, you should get 1.17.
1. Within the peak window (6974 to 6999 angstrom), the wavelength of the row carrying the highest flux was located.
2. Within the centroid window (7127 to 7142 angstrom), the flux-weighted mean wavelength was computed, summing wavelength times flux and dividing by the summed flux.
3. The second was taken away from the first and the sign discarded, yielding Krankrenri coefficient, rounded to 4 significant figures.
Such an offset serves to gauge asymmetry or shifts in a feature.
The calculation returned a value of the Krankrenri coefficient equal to 143.1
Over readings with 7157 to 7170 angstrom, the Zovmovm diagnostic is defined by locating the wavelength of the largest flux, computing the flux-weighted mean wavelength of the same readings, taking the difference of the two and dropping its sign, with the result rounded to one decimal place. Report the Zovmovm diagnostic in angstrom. 2.5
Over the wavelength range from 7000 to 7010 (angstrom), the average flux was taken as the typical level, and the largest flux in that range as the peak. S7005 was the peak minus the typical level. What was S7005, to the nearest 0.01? 0.15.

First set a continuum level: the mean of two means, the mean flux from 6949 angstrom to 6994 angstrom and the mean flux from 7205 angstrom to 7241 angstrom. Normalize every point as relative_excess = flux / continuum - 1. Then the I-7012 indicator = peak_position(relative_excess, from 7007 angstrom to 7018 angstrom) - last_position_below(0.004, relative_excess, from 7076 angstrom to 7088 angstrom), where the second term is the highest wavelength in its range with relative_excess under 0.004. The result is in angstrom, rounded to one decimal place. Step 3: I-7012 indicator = -71.4 angstrom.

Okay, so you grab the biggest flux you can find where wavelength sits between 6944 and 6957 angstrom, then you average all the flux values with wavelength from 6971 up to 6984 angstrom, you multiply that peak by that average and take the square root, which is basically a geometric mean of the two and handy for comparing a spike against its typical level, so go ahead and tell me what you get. 23.3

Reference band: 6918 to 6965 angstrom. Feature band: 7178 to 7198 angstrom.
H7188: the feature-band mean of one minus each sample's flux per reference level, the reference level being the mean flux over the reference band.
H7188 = 0.067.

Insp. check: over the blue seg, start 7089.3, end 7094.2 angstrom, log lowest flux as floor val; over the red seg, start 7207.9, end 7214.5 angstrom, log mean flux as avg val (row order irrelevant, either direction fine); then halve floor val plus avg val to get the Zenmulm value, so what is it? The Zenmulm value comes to 21.9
